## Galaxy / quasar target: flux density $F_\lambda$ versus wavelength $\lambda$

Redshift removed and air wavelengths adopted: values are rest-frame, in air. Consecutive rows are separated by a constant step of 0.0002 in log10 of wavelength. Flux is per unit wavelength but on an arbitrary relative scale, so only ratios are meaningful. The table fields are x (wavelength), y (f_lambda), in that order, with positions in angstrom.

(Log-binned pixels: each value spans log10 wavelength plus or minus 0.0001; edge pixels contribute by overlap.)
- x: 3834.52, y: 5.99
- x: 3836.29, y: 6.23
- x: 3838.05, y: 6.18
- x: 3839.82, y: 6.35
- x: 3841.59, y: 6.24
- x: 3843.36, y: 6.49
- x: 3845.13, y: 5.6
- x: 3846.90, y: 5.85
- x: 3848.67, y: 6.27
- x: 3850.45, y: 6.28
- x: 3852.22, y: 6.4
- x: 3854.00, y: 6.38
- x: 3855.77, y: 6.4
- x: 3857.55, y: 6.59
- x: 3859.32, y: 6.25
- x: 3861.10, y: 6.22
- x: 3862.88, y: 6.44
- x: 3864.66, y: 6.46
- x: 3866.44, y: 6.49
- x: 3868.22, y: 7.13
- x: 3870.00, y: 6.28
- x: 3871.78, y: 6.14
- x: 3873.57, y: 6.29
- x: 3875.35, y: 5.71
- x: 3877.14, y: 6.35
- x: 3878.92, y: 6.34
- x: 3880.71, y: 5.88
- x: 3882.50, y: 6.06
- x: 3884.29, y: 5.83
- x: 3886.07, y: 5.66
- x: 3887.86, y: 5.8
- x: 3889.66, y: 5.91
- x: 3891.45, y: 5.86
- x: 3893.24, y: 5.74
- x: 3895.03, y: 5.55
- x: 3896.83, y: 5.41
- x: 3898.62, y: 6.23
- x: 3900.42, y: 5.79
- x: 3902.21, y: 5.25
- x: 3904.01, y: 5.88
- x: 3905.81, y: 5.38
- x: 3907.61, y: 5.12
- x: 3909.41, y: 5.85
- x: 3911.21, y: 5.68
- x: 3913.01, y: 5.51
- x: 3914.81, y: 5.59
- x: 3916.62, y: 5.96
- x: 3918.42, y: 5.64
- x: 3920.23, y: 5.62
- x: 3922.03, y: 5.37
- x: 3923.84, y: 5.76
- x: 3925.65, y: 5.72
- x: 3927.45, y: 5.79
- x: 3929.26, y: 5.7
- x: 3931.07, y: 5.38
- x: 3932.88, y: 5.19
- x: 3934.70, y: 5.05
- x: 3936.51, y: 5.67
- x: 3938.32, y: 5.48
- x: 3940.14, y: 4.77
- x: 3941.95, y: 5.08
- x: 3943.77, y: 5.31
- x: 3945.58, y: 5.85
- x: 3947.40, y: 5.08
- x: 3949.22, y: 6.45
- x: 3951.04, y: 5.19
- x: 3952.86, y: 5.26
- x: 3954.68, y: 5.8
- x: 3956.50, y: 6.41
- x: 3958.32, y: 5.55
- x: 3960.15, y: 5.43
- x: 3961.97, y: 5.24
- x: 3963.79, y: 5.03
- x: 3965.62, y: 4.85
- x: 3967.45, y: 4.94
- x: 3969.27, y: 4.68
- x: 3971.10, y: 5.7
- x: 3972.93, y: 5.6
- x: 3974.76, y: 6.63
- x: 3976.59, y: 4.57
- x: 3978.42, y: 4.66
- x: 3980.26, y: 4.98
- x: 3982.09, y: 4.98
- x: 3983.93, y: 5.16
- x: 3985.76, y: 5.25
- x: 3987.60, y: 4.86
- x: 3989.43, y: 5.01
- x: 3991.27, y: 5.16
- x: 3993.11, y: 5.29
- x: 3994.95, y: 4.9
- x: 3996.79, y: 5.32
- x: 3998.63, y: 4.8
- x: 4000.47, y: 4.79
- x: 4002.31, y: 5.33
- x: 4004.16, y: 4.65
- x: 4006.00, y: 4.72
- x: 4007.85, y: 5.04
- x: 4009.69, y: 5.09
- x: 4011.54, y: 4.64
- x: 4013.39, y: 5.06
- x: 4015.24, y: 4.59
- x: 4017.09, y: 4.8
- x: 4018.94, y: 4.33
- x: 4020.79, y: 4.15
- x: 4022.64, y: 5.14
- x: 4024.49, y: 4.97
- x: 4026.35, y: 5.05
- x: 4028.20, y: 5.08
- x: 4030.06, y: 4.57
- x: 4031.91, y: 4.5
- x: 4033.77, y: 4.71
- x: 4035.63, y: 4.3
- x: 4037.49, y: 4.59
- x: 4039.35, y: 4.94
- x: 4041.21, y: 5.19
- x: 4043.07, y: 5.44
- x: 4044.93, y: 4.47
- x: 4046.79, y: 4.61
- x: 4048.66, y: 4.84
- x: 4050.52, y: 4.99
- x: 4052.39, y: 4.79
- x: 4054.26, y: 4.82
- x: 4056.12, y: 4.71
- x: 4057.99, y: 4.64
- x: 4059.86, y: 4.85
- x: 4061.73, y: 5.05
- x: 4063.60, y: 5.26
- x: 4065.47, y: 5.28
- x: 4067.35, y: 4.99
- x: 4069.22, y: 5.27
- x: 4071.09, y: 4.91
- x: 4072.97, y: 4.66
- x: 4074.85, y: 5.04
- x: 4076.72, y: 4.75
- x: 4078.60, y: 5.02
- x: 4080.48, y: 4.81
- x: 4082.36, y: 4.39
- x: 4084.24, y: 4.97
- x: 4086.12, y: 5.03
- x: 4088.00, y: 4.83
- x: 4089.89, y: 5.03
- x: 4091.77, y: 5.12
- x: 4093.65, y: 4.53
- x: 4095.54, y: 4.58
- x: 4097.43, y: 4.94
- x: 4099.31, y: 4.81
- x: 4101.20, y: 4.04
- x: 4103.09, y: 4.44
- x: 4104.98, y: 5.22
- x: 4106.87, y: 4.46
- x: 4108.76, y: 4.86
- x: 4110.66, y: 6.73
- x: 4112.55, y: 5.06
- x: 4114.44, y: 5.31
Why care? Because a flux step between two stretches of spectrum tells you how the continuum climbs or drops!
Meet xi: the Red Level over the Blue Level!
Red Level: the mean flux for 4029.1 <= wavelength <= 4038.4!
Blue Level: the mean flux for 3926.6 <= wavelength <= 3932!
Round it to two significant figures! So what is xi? 0.81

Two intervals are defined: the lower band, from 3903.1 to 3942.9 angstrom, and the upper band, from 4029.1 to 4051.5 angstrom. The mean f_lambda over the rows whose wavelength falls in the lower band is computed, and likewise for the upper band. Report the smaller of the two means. 4.8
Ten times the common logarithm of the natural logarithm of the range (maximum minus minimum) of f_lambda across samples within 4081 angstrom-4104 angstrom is -11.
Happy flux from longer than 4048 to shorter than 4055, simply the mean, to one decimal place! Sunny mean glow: 4.9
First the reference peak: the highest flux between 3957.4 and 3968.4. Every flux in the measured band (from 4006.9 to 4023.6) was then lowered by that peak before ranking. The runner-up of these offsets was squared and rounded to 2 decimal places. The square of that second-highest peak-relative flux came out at 0.21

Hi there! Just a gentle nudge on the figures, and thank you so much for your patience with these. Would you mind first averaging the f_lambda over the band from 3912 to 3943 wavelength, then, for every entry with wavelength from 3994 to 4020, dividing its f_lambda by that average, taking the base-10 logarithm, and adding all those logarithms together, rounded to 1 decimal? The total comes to -0.7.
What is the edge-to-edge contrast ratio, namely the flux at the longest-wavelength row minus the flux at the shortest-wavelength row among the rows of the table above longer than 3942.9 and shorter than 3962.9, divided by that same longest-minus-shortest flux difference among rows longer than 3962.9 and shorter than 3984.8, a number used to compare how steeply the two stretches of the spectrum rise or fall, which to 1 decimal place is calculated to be -0.5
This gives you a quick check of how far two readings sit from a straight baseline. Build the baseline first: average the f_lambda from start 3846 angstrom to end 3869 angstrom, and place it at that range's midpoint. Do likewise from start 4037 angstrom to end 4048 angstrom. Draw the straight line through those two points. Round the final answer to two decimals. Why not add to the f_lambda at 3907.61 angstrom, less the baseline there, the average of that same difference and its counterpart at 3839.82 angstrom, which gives -1.39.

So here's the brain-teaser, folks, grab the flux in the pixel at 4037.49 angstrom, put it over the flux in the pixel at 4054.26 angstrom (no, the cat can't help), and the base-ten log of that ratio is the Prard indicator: -0.02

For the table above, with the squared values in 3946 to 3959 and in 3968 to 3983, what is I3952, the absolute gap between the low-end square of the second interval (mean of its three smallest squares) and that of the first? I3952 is 5.3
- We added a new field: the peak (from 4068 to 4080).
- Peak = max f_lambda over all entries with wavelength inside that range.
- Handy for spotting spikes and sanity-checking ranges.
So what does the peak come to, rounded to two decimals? 5.27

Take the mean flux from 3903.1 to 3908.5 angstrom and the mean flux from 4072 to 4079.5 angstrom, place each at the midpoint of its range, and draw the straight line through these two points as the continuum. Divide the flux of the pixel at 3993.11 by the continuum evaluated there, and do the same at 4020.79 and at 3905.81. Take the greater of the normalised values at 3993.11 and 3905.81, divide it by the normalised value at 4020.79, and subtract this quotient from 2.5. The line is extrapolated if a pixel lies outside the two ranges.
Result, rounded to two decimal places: 1.25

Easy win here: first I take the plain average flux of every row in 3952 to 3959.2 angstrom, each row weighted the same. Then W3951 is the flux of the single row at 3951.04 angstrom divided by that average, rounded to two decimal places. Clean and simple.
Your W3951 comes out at 0.90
